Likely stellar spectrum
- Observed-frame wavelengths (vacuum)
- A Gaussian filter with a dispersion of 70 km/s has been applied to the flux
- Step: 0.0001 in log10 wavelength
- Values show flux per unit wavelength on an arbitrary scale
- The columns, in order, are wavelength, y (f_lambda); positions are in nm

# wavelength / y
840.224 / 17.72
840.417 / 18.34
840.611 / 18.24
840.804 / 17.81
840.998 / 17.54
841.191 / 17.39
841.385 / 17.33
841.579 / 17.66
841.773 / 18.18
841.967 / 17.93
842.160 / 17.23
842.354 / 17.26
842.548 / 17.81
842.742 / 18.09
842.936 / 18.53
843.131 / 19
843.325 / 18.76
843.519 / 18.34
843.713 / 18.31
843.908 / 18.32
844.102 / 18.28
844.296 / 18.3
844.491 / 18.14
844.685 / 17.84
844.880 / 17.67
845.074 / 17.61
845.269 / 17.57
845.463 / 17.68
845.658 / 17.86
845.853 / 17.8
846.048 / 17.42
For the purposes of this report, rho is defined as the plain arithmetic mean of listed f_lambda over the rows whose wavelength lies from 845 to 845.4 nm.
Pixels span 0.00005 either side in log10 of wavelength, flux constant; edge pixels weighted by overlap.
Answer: 17.6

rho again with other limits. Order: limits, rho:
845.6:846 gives 17.8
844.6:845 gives 17.8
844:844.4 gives 18.3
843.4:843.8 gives 18.3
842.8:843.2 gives 18.8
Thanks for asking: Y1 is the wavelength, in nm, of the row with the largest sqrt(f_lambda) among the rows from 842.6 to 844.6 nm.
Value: 843.131 nm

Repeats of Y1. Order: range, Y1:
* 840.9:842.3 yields 841.773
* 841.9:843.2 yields 843.131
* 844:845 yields 844.296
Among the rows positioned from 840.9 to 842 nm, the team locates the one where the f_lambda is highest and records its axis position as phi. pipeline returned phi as 841.773 nm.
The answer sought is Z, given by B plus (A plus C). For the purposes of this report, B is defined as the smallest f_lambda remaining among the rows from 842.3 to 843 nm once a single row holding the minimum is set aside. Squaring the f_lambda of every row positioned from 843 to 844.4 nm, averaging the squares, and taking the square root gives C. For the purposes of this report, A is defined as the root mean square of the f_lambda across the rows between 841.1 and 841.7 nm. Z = 53.7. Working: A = 17.5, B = 17.81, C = 18.5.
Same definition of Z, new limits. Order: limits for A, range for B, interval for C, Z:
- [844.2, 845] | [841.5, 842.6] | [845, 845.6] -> 52.9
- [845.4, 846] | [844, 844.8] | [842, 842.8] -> 53.5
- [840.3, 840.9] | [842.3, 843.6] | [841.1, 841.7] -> 53.4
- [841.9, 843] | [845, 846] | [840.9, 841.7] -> 52.9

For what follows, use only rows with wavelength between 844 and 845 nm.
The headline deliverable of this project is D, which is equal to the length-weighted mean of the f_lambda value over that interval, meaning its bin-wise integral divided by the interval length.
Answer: 18.0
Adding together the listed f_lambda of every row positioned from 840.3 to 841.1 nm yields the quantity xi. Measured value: 72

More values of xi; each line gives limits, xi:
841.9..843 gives 107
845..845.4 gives 35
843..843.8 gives 74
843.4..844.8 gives 128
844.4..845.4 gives 89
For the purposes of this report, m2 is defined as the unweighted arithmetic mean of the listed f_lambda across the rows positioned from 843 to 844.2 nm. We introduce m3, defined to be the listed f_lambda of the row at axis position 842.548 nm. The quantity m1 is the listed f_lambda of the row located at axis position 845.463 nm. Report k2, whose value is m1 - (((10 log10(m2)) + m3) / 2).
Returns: 2.4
